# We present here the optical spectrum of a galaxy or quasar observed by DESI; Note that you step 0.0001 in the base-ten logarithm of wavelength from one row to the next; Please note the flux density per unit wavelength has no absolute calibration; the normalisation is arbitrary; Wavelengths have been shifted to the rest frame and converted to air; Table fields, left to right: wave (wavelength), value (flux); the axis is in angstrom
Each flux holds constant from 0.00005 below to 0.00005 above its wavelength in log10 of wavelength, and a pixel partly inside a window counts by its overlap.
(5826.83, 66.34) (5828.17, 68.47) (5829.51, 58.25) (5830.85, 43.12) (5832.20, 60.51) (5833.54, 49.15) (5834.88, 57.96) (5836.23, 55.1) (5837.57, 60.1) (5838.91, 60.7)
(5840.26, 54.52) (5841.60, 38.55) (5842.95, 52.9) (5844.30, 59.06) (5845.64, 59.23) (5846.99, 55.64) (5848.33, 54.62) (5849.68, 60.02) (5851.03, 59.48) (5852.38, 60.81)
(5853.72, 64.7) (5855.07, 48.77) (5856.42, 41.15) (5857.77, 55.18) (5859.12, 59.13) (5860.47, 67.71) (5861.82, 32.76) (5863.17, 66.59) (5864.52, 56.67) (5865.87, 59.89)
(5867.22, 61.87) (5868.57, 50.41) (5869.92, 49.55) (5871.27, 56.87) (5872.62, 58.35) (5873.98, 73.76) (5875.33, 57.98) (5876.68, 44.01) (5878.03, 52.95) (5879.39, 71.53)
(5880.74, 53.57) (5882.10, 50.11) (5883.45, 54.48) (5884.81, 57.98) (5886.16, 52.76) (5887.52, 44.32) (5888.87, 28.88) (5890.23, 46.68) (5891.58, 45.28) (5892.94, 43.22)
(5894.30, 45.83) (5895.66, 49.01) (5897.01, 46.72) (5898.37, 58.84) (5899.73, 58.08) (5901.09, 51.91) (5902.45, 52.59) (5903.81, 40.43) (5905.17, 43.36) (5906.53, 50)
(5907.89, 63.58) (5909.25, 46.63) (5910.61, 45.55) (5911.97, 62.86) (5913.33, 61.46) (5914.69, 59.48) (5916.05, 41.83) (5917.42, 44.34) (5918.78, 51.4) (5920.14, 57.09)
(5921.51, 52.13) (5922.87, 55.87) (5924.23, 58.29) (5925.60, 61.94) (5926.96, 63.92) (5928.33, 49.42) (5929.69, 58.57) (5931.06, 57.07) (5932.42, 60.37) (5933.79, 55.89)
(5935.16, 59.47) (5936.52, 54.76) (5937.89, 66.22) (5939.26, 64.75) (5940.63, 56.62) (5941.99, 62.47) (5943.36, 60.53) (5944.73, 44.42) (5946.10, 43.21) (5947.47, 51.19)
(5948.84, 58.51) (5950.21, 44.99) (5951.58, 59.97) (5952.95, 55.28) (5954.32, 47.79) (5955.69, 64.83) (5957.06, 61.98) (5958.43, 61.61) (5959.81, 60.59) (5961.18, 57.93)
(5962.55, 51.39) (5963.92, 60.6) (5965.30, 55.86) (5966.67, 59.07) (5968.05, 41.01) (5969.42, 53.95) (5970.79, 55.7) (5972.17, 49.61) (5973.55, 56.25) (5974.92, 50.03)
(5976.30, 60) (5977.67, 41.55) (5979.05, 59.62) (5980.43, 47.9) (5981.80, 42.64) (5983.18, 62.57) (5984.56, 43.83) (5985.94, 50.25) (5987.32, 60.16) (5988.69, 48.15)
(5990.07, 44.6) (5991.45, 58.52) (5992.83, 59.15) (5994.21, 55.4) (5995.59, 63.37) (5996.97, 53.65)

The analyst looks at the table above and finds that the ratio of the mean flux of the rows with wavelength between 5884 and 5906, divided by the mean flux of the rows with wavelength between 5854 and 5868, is 0.87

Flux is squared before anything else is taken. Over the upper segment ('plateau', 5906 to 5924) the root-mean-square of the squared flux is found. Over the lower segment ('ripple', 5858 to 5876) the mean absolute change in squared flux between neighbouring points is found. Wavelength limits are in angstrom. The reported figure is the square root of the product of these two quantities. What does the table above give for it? 2009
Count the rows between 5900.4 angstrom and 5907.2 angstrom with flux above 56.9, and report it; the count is 0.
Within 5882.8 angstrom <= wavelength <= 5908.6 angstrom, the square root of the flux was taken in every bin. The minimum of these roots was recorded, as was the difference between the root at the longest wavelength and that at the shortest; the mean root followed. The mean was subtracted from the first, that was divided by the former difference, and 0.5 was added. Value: -2.2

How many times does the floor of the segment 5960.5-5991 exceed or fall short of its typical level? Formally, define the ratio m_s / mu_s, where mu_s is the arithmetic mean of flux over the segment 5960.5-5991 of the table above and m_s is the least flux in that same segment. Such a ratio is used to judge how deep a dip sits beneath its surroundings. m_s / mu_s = 0.78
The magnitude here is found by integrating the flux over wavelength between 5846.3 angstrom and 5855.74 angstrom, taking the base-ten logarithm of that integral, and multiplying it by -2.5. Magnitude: -6.84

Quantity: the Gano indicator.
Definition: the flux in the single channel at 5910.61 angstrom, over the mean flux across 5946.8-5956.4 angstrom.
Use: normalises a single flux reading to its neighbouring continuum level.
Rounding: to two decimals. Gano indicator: 0.83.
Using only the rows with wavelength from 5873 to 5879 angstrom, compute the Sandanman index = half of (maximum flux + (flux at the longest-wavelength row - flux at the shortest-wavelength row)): 26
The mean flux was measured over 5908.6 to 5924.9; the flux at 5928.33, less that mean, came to -4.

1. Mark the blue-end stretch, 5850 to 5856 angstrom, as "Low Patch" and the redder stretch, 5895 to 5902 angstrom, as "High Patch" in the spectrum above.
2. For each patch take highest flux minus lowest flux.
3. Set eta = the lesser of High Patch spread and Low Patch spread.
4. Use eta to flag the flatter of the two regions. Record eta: 12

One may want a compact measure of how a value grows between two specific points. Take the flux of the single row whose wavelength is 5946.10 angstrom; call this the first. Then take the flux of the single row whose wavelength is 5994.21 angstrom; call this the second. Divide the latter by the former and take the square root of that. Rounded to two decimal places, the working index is 1.13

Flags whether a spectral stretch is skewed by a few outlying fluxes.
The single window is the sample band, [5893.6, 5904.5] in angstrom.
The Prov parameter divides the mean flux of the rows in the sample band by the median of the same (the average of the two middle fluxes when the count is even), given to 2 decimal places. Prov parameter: 1.00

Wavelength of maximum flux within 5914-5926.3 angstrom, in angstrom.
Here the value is 5925.60 angstrom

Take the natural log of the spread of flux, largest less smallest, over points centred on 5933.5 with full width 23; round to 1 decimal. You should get 3.1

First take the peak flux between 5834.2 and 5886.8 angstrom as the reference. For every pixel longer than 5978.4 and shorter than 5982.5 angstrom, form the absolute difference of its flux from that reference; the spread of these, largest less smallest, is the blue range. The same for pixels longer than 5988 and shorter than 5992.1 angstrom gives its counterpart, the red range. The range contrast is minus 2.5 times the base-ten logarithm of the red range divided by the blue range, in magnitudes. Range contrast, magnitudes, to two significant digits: 0.22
